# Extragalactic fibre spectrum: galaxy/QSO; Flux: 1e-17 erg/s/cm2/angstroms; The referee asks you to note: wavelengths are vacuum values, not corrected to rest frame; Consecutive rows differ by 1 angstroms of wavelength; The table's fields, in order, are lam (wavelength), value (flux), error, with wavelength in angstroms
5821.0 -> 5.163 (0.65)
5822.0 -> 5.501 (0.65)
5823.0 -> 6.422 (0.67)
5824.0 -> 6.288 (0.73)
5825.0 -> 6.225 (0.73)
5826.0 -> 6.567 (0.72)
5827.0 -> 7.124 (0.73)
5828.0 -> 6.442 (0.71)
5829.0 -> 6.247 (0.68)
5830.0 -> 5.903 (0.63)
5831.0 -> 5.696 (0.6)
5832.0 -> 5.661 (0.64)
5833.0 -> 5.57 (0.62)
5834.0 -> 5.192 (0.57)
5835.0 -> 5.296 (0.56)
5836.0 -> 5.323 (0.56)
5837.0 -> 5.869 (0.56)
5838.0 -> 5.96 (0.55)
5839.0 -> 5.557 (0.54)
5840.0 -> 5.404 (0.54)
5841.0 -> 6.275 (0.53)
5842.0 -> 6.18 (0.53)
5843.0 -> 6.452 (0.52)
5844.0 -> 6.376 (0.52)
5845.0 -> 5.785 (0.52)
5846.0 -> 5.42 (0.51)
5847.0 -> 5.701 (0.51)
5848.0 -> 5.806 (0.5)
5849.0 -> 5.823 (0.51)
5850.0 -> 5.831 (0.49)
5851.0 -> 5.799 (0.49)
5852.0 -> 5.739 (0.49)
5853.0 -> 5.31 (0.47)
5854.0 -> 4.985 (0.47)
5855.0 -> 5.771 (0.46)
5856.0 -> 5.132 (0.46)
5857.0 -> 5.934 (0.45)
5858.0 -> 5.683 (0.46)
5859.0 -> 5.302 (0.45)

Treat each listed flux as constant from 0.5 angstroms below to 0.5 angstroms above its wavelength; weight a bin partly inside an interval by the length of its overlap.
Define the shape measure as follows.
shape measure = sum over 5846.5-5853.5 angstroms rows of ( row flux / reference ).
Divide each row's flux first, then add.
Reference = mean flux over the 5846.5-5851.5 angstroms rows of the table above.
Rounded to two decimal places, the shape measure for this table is 6.91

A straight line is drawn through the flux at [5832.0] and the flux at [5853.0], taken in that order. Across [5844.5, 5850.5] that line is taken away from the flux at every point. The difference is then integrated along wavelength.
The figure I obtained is 2.0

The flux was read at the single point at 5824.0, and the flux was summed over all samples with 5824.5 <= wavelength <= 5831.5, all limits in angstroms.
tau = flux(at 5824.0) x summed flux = 278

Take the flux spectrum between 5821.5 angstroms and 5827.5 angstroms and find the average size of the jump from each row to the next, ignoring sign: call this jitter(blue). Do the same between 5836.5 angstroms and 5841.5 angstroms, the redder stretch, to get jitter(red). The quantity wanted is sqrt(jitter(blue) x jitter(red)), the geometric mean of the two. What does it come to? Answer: 0.39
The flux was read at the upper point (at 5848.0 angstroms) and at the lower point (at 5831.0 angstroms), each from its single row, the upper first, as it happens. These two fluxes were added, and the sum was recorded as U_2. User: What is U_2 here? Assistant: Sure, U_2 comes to 11.5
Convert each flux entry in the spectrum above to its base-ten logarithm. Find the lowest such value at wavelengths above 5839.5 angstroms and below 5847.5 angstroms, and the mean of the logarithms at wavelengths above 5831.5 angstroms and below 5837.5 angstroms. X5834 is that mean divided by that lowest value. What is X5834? 1.01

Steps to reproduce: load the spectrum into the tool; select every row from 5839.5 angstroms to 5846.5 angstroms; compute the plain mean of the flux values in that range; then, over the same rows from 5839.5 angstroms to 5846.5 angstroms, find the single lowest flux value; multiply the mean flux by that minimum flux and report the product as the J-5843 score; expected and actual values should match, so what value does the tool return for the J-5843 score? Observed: 32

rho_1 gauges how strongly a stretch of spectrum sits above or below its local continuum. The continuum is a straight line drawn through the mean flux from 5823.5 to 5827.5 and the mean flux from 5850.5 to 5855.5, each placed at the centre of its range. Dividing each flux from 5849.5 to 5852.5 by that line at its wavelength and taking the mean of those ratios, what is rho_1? 1.03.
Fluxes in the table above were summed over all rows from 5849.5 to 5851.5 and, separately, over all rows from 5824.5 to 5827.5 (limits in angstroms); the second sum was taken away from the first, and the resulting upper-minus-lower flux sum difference -8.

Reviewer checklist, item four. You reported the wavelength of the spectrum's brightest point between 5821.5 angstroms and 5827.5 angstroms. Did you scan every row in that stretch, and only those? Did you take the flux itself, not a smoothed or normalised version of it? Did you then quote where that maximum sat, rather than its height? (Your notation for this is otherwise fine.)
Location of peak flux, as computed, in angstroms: 5827.0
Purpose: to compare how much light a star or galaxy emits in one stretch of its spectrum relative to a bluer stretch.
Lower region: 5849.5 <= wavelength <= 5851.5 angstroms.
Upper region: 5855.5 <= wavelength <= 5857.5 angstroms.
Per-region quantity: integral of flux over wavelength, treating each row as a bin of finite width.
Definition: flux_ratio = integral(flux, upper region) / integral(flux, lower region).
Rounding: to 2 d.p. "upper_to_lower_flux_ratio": 0.95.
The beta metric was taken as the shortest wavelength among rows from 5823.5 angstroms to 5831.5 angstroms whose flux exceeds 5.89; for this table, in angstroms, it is 5824.0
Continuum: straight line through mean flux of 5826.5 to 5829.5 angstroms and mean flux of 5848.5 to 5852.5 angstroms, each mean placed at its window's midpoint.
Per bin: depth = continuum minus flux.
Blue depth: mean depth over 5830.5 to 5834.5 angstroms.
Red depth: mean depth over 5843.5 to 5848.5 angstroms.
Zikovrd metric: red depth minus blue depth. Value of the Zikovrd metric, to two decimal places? -0.77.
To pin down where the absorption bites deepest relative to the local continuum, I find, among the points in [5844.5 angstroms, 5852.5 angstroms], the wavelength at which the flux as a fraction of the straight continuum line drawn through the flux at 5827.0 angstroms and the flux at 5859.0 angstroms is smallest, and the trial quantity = 5846.0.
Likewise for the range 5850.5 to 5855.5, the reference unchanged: 5854.0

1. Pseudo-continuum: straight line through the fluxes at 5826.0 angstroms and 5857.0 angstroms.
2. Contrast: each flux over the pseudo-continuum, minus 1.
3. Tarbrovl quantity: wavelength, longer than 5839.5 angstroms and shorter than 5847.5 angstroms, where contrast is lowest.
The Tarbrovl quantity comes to 5840.0 angstroms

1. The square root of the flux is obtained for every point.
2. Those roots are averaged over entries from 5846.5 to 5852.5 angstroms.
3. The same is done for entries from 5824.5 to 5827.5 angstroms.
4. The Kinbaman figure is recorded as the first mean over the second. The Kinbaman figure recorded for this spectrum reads 0.93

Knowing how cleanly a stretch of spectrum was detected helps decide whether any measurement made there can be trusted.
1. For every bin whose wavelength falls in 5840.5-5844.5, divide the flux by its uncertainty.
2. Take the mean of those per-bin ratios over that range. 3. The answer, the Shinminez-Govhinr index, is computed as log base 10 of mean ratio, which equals 1.08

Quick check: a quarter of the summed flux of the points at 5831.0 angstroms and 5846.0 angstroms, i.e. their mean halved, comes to 2.78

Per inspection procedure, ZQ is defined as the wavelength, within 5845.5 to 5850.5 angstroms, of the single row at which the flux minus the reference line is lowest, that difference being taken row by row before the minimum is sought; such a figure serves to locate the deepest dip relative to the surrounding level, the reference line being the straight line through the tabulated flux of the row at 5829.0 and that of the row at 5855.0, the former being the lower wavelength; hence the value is 5846.0 angstroms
